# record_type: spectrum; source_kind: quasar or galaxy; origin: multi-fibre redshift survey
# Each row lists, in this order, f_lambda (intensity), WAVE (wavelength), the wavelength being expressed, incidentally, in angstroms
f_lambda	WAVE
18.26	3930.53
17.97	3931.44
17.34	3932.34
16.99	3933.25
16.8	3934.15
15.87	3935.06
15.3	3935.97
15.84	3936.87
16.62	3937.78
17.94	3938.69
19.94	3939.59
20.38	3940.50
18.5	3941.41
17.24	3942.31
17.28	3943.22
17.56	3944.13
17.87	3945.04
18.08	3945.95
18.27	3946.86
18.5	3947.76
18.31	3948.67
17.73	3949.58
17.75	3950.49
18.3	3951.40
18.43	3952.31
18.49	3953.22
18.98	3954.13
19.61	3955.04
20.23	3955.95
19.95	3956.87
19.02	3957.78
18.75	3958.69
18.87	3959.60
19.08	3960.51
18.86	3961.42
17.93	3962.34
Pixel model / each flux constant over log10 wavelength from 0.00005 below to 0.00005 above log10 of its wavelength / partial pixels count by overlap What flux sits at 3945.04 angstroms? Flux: 17.87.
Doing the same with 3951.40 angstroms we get 18.3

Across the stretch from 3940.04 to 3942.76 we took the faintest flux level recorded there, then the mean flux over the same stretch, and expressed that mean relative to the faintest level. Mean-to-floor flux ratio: 1.09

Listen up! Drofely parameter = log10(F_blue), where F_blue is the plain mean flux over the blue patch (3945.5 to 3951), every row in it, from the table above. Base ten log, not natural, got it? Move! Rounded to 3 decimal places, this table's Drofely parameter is 1.258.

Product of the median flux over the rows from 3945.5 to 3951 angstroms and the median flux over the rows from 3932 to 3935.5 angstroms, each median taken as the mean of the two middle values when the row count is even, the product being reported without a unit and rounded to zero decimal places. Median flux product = 307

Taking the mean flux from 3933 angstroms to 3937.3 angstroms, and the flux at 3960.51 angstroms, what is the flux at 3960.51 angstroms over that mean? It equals 1.18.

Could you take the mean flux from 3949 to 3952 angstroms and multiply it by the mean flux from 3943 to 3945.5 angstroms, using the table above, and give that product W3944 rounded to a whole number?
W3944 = 315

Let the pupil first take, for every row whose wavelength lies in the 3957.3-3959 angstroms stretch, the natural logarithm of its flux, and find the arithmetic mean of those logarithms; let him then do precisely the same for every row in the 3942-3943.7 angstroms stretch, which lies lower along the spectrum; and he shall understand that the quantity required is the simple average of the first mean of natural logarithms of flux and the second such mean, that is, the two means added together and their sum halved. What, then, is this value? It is 2.89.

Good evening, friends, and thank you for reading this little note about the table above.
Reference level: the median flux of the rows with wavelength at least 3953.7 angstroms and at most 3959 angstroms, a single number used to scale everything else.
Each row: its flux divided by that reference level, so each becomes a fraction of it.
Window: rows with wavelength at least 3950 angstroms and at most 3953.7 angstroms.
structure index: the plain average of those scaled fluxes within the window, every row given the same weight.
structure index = 0.944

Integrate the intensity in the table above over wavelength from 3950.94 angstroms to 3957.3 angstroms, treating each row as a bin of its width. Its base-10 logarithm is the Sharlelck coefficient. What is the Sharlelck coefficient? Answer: 2.1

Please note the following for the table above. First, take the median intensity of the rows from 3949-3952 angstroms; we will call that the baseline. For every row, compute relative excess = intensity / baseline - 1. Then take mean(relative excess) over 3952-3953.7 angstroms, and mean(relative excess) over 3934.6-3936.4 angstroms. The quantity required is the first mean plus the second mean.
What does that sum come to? -0.08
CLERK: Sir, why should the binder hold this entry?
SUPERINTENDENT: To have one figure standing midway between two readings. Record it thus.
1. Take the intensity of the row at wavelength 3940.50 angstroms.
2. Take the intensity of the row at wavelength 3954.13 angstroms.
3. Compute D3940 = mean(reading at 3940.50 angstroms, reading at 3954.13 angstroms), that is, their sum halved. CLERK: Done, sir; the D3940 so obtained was 19.7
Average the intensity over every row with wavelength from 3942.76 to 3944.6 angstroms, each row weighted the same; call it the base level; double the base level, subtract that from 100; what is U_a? 65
